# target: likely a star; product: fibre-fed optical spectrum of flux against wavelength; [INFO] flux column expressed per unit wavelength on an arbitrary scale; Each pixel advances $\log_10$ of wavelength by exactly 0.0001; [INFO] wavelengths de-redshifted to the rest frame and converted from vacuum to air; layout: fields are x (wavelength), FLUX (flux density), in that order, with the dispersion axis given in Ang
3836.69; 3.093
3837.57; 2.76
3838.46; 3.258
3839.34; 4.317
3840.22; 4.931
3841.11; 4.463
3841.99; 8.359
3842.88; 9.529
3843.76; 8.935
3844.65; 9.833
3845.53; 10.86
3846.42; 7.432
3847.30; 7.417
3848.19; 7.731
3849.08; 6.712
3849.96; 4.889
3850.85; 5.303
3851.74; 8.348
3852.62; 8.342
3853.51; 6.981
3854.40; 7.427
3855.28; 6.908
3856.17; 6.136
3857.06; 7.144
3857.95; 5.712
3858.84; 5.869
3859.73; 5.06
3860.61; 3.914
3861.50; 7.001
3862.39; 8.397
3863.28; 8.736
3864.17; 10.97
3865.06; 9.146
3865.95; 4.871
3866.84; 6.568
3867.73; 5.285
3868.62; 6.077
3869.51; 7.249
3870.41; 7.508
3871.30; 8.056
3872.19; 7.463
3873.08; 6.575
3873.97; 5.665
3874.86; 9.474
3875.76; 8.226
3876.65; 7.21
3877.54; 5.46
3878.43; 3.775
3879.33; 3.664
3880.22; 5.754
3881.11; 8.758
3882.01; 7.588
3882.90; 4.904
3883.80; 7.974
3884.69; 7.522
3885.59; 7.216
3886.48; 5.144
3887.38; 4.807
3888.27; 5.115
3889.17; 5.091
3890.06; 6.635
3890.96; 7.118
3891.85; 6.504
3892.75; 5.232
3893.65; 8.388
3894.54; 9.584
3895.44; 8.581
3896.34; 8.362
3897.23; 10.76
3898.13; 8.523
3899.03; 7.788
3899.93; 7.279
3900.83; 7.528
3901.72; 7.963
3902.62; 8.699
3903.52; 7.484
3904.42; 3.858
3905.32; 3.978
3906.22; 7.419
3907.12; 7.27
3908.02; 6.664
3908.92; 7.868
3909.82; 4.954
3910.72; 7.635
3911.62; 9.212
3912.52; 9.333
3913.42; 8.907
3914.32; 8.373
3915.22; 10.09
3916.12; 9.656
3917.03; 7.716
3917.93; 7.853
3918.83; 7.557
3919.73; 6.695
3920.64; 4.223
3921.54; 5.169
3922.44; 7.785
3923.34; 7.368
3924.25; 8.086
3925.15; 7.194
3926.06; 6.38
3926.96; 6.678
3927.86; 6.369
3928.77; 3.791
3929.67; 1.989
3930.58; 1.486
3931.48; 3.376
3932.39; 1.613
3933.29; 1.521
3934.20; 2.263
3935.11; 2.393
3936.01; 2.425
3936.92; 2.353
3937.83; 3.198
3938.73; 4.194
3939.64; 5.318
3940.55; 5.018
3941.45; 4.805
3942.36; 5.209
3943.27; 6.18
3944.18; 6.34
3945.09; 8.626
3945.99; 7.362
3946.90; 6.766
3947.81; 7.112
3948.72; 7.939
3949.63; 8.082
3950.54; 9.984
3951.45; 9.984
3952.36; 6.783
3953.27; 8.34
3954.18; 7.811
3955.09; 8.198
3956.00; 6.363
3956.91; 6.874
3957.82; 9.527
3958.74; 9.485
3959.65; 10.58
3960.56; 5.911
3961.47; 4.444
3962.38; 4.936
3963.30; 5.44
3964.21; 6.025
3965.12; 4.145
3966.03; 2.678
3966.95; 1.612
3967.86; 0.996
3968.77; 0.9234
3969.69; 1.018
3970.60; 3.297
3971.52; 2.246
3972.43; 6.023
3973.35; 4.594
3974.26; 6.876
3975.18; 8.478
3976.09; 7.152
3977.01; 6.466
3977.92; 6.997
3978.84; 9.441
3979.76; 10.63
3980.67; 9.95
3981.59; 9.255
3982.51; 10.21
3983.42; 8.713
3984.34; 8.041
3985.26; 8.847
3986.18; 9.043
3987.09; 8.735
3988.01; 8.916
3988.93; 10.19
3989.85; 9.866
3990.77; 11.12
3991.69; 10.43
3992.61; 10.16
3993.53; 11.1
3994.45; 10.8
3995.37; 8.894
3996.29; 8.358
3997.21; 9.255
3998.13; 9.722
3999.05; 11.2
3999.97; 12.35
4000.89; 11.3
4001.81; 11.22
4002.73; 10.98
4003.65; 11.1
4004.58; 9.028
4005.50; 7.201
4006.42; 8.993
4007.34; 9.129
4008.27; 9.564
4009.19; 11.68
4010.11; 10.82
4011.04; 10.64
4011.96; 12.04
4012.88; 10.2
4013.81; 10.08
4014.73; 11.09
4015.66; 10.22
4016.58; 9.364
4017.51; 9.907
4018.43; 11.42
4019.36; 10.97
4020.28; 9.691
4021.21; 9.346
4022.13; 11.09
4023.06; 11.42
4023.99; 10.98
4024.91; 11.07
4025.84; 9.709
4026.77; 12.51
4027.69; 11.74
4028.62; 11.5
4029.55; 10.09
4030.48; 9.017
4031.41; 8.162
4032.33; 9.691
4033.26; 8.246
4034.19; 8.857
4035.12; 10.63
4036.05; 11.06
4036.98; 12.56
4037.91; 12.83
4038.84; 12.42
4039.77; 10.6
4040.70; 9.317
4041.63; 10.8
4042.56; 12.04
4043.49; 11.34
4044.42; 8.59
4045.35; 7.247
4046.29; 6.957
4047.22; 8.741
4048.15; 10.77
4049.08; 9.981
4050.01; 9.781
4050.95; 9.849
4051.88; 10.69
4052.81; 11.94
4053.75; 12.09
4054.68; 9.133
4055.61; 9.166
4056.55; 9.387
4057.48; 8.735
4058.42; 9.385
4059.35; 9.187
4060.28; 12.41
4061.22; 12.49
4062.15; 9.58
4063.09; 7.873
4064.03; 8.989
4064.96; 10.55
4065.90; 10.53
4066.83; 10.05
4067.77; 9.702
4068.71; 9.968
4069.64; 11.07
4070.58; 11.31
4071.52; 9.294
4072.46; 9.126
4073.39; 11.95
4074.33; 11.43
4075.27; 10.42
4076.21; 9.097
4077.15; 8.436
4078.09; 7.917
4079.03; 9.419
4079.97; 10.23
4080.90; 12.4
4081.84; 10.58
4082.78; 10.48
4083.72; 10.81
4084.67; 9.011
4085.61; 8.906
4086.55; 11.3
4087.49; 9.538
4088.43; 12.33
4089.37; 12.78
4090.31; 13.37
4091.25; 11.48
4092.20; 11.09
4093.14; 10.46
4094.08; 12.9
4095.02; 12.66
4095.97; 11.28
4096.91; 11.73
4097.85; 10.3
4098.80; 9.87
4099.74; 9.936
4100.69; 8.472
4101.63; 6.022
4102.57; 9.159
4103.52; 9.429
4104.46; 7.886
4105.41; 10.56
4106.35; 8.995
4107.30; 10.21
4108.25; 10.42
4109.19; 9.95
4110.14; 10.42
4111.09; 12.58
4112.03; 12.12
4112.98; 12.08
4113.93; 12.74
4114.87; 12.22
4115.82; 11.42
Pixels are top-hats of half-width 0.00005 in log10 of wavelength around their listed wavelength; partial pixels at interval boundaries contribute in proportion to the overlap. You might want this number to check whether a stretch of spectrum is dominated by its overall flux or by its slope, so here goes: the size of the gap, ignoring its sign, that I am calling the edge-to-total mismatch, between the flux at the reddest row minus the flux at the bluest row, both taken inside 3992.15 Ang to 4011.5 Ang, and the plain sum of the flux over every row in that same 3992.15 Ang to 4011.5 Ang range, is 213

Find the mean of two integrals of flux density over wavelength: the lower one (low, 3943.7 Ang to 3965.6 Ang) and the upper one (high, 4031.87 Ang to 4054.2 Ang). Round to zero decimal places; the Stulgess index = 196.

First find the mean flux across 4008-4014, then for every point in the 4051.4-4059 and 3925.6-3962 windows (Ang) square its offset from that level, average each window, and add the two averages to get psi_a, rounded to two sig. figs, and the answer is 33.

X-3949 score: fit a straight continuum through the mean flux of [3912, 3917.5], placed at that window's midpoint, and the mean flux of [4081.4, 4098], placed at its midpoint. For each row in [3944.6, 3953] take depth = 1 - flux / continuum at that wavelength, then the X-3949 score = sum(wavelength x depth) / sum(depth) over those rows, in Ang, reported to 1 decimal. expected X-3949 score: 3948.2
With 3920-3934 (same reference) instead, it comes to 3928.5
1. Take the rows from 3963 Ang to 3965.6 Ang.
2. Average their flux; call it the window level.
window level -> 5.2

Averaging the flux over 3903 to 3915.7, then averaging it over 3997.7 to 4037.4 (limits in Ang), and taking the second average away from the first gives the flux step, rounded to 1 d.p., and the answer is -3.0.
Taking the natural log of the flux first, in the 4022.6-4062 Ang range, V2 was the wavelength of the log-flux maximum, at 4037.91 Ang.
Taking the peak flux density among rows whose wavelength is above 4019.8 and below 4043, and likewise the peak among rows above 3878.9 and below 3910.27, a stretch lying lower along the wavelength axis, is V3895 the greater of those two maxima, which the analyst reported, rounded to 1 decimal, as 12.8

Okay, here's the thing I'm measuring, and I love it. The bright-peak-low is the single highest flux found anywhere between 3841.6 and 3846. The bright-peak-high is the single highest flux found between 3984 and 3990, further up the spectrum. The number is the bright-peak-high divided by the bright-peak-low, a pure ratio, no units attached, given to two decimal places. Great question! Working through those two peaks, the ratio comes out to 0.94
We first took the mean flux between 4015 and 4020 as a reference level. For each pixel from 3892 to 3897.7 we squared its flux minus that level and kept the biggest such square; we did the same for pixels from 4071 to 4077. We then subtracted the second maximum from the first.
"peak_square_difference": 24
